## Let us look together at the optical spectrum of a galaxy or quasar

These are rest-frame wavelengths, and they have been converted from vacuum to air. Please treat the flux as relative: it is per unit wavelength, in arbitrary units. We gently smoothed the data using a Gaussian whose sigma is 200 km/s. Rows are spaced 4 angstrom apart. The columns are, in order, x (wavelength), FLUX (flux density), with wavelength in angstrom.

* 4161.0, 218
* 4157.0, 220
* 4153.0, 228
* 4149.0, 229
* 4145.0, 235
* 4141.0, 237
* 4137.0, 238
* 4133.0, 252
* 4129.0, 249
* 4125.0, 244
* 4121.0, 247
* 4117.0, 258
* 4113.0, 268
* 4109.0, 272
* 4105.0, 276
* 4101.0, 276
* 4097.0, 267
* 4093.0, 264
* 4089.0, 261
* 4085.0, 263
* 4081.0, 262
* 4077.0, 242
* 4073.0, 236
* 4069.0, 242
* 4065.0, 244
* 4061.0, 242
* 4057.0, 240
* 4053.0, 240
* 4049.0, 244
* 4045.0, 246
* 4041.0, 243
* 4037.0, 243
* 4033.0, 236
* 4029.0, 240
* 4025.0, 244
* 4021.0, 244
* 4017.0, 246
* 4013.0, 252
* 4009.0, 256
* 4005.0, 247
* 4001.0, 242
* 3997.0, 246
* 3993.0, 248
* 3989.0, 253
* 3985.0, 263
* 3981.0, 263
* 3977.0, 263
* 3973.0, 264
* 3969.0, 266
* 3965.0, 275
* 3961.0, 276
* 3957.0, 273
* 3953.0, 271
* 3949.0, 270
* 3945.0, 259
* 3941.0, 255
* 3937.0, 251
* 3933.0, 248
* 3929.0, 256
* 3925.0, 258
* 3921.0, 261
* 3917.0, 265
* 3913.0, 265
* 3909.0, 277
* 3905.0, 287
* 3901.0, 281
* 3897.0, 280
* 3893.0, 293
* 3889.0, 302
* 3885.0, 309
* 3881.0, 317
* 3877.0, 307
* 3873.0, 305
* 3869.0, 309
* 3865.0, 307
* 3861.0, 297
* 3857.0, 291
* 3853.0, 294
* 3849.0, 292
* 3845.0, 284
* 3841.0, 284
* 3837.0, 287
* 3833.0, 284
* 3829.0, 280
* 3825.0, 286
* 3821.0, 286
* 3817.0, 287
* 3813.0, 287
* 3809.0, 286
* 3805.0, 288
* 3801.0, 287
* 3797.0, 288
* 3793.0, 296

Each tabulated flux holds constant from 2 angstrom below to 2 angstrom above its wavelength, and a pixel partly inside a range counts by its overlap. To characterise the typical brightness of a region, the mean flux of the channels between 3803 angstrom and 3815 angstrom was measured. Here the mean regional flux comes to 287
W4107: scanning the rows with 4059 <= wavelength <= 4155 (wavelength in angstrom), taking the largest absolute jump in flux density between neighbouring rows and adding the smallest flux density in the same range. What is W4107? 248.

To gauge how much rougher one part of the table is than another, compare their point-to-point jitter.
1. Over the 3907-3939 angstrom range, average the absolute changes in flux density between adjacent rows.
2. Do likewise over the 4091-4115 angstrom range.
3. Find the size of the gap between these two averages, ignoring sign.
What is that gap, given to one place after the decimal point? 0.6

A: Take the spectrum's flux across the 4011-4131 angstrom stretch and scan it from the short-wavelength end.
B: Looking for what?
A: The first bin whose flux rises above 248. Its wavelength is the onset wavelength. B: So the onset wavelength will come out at 4013.0 angstrom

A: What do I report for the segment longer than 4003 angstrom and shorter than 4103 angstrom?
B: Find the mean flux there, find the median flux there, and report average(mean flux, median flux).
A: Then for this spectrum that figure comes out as 246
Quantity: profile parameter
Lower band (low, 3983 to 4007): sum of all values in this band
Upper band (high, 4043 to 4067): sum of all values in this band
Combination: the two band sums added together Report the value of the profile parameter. 2955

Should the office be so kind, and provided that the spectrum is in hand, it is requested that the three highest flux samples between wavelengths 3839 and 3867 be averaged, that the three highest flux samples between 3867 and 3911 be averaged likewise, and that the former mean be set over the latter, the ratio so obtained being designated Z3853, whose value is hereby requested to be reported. 0.96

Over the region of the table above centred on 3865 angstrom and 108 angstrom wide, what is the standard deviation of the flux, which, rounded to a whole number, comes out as 13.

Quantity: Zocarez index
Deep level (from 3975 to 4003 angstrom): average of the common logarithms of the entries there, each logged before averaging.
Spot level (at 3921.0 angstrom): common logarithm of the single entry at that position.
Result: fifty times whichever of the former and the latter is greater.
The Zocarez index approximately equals 121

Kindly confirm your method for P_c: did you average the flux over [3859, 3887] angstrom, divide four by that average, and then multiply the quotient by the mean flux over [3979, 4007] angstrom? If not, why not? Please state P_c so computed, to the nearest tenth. 3.3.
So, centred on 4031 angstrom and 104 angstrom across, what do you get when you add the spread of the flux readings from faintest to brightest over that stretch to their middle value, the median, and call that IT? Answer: 271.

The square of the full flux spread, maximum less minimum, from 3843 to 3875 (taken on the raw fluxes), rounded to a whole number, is 625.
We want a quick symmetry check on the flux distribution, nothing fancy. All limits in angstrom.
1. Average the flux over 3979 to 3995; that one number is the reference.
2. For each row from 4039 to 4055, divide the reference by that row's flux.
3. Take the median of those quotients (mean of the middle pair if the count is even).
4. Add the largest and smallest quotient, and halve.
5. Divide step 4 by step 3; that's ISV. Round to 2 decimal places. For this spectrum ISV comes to 1.00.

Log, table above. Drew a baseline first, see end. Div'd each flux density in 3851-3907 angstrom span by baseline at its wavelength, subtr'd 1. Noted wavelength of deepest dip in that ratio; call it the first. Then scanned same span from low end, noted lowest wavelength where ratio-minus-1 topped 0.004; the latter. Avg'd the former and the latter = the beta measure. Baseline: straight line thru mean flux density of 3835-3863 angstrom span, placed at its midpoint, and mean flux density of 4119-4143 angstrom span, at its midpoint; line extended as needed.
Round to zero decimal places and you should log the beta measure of 3875 angstrom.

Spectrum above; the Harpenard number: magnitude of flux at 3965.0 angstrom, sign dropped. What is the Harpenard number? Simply 275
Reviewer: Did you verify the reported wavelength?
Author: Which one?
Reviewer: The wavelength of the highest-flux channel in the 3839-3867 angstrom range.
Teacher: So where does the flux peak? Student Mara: 3865.0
